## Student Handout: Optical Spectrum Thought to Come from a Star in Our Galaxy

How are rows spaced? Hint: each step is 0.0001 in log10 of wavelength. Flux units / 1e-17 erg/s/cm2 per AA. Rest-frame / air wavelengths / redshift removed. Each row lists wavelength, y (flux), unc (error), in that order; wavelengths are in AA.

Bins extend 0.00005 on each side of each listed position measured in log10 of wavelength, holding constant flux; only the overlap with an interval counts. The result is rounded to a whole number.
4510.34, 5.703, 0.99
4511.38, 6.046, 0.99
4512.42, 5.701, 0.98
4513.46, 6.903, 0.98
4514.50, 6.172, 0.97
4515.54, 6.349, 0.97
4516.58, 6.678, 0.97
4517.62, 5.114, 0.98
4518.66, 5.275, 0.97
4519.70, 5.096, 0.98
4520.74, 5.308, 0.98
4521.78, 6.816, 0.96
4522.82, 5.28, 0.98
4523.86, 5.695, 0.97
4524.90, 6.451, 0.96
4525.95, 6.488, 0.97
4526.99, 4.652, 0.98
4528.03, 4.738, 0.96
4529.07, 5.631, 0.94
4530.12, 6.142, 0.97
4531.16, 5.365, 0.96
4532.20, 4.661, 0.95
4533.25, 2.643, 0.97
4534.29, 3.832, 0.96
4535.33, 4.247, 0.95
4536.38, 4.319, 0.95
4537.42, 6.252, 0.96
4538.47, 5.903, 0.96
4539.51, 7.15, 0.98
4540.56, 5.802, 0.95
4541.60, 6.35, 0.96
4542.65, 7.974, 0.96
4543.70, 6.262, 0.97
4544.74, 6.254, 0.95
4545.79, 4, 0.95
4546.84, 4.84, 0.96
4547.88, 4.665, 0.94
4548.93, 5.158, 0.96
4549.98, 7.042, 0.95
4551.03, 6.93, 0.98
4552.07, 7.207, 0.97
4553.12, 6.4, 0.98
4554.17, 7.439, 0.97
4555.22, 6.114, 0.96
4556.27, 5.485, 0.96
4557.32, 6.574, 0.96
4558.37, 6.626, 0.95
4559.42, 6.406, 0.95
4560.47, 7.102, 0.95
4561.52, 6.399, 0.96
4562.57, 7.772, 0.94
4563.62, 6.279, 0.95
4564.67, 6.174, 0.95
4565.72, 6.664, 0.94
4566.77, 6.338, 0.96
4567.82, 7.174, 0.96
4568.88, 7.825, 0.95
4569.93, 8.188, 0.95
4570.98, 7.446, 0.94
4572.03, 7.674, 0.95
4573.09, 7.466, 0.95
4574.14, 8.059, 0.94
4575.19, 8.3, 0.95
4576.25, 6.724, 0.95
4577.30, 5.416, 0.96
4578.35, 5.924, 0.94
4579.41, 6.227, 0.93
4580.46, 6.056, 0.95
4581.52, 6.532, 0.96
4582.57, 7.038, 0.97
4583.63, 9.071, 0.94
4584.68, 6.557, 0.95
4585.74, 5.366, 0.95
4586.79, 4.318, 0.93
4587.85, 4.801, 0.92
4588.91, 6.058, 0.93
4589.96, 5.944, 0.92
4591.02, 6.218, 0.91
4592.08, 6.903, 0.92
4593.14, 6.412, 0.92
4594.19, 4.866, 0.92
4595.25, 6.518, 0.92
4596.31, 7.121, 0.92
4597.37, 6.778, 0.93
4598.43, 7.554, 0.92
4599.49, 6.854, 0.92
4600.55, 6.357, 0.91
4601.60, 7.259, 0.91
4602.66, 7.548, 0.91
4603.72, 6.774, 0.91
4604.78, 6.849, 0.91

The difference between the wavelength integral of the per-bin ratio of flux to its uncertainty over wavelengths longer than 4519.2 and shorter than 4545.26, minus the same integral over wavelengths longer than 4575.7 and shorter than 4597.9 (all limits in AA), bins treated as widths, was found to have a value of 3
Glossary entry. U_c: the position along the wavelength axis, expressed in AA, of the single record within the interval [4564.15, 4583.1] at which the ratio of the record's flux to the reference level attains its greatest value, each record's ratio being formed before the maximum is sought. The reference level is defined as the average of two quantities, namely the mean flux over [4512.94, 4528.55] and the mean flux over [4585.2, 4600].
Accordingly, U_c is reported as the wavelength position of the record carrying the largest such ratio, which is 4575.19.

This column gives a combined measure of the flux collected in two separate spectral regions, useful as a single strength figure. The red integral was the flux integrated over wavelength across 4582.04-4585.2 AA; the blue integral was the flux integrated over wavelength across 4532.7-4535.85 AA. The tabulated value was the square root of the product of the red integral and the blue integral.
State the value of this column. 16.4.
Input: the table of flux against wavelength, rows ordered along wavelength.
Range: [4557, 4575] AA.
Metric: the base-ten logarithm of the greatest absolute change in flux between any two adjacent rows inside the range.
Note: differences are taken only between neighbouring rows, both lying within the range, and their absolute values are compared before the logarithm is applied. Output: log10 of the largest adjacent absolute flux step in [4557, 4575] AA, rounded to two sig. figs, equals 0.17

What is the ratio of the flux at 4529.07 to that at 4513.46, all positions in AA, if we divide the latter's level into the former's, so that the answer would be 0.82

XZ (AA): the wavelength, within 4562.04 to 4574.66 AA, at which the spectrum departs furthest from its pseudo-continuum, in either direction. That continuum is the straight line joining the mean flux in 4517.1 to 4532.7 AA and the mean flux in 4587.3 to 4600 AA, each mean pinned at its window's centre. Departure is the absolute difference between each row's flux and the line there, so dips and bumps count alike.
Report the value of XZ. 4569.93 AA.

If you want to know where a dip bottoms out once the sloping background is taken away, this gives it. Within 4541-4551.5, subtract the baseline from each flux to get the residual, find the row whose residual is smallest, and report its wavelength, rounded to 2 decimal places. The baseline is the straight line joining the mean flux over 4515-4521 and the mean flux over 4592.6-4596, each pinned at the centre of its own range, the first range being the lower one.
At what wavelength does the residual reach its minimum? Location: 4545.79 AA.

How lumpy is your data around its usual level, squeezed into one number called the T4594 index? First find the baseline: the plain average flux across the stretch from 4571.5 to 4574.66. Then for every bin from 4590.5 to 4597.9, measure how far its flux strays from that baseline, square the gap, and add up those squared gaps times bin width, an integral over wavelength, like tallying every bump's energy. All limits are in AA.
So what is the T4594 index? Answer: 17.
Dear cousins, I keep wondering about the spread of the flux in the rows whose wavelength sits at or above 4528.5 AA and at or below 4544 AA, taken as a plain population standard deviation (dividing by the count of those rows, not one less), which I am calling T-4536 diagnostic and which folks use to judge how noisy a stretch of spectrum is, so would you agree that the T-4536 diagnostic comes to 1.3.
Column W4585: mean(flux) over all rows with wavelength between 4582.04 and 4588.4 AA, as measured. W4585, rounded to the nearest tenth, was 6.2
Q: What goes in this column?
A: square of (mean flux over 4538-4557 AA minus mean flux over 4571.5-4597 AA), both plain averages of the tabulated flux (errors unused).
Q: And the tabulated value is 0.1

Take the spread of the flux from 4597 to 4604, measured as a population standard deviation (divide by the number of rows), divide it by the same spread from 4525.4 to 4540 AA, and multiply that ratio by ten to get 3.6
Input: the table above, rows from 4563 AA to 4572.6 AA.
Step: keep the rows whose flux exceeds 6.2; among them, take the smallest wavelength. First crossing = 4563.62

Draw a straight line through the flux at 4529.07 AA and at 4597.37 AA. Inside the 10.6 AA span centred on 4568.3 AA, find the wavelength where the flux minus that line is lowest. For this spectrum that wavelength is 4564.67 AA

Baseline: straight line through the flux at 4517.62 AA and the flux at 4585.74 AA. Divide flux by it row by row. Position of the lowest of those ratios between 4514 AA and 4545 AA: 4533.25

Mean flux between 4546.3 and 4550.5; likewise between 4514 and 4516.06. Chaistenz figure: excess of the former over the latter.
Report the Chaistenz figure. -0.8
